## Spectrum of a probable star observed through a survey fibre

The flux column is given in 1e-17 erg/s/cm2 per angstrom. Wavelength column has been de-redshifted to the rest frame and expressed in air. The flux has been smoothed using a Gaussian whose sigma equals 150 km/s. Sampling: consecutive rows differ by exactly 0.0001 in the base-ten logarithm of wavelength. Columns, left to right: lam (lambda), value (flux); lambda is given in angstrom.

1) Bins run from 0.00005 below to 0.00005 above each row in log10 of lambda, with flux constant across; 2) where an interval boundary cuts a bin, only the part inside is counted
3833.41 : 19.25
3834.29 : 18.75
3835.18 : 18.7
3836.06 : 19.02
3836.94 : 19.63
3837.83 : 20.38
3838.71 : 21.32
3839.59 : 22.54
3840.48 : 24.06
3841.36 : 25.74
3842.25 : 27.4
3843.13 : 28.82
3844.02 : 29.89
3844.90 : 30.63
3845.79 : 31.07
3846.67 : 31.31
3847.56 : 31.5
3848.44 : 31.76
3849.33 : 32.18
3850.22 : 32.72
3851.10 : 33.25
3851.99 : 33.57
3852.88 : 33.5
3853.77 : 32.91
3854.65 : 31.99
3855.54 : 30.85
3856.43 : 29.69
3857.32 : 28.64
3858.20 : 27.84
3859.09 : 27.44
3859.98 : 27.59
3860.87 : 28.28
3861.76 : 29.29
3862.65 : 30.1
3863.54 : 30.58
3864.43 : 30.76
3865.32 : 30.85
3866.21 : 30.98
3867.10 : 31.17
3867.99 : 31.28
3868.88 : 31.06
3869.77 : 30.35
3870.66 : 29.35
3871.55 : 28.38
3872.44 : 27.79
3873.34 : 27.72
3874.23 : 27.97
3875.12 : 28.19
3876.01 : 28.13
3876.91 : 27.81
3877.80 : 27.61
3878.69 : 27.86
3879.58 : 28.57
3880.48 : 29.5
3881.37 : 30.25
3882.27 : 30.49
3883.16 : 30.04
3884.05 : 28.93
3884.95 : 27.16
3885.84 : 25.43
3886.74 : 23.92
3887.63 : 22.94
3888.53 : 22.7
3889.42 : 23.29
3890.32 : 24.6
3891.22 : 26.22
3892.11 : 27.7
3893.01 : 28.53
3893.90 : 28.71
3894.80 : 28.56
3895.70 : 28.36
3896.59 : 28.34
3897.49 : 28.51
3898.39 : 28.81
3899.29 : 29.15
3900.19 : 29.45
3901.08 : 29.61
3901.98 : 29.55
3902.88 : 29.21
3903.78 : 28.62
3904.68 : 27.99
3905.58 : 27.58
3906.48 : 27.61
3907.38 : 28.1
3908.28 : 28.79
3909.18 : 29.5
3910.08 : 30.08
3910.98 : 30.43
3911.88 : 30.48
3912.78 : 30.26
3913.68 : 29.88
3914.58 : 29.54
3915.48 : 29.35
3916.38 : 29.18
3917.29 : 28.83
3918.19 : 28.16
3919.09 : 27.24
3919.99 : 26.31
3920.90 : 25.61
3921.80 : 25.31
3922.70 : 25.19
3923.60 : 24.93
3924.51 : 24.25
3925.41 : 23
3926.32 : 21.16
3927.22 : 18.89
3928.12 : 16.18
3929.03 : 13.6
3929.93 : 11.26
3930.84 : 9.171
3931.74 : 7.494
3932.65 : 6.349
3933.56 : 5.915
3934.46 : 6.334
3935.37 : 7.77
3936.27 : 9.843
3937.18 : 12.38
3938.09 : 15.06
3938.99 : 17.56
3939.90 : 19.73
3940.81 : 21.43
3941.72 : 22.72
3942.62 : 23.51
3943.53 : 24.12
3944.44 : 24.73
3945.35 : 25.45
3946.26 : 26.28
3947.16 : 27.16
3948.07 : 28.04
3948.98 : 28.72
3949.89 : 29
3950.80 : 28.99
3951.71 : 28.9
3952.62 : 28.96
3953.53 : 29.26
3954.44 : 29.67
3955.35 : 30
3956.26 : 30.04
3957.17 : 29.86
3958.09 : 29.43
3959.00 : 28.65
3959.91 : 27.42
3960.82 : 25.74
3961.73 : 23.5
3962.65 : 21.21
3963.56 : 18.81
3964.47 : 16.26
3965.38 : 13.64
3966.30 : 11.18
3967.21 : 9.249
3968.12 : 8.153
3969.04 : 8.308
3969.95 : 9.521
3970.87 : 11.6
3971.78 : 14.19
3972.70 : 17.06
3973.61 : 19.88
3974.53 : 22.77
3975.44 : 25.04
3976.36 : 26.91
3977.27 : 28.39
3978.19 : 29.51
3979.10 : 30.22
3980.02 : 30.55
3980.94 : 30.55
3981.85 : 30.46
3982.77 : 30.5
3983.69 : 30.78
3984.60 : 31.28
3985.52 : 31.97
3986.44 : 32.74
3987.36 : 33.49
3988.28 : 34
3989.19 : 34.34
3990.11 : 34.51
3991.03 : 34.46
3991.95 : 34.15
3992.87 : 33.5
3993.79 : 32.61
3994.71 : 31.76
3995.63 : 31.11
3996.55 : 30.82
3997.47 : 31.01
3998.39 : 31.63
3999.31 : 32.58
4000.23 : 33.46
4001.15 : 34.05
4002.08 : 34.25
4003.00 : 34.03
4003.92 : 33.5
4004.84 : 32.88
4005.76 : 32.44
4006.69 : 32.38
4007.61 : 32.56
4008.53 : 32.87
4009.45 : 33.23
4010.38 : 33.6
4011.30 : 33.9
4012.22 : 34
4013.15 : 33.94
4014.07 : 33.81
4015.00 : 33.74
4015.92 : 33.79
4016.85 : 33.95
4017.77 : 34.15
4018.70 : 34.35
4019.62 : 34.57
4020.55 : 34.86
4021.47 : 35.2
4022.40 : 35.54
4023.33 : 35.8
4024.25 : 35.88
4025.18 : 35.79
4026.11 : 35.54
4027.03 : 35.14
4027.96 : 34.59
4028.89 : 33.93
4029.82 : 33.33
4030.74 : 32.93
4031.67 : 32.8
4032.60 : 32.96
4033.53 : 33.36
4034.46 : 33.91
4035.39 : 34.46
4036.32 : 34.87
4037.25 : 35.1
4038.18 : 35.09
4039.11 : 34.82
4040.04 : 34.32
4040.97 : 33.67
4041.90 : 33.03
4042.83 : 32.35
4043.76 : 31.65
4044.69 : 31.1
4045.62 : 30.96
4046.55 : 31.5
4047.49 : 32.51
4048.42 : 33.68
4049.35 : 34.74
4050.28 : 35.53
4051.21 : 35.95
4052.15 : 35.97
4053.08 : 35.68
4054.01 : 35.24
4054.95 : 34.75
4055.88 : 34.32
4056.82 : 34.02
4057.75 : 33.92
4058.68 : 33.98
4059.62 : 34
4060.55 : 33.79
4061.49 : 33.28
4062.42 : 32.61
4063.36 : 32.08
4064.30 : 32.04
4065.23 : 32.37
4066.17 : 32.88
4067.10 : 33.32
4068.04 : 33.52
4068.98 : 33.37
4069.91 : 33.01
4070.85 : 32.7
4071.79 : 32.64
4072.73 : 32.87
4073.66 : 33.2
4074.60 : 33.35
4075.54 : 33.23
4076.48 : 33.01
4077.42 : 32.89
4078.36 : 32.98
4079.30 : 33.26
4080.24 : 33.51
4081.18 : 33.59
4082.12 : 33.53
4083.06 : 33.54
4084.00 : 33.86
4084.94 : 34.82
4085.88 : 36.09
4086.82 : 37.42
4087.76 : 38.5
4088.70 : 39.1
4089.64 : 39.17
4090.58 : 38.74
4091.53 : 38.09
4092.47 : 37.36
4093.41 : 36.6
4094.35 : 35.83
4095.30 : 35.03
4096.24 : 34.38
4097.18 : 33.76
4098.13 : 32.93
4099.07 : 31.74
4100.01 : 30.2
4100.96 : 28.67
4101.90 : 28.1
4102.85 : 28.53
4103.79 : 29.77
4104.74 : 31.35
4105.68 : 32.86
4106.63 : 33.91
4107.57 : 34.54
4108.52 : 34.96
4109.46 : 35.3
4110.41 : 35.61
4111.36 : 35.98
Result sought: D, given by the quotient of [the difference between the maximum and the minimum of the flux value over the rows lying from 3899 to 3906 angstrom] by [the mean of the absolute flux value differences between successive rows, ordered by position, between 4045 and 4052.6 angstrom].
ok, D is 3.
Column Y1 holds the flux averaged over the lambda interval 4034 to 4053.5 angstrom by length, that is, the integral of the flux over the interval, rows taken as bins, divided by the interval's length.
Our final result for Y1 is 33.9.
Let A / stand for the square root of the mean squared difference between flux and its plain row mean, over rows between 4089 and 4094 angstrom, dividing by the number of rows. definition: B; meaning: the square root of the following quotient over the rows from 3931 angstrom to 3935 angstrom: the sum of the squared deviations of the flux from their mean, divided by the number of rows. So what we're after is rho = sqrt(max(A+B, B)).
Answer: 1.23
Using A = 0.9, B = 0.6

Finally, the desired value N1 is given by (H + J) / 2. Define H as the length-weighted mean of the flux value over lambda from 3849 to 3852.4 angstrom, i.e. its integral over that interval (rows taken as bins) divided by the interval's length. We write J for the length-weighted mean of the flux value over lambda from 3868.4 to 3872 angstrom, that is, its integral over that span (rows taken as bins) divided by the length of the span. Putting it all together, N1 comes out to 31.4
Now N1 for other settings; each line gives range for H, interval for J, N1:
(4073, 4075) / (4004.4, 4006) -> 33.0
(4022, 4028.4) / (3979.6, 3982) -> 33.0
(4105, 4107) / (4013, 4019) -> 33.5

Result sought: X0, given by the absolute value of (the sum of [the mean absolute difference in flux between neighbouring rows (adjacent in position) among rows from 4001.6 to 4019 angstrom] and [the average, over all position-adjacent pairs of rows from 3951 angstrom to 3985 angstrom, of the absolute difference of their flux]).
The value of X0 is 1.5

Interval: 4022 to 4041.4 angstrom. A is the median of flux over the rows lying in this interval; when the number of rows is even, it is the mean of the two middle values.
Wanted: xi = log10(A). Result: 1.539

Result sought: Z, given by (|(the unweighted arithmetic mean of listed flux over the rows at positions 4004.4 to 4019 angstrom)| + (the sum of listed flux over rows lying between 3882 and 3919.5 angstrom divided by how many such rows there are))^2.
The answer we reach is 3796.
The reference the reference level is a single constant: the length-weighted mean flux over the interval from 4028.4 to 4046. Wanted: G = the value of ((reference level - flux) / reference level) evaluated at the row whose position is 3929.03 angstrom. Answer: 0.59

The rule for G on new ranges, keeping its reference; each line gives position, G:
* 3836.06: 0.43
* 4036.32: -0.04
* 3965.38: 0.59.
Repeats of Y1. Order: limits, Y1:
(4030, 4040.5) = 34.0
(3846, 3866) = 30.8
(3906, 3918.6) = 29.3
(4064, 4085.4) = 33.2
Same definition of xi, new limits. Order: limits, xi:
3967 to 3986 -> 1.430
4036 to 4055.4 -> 1.541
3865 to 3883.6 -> 1.468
